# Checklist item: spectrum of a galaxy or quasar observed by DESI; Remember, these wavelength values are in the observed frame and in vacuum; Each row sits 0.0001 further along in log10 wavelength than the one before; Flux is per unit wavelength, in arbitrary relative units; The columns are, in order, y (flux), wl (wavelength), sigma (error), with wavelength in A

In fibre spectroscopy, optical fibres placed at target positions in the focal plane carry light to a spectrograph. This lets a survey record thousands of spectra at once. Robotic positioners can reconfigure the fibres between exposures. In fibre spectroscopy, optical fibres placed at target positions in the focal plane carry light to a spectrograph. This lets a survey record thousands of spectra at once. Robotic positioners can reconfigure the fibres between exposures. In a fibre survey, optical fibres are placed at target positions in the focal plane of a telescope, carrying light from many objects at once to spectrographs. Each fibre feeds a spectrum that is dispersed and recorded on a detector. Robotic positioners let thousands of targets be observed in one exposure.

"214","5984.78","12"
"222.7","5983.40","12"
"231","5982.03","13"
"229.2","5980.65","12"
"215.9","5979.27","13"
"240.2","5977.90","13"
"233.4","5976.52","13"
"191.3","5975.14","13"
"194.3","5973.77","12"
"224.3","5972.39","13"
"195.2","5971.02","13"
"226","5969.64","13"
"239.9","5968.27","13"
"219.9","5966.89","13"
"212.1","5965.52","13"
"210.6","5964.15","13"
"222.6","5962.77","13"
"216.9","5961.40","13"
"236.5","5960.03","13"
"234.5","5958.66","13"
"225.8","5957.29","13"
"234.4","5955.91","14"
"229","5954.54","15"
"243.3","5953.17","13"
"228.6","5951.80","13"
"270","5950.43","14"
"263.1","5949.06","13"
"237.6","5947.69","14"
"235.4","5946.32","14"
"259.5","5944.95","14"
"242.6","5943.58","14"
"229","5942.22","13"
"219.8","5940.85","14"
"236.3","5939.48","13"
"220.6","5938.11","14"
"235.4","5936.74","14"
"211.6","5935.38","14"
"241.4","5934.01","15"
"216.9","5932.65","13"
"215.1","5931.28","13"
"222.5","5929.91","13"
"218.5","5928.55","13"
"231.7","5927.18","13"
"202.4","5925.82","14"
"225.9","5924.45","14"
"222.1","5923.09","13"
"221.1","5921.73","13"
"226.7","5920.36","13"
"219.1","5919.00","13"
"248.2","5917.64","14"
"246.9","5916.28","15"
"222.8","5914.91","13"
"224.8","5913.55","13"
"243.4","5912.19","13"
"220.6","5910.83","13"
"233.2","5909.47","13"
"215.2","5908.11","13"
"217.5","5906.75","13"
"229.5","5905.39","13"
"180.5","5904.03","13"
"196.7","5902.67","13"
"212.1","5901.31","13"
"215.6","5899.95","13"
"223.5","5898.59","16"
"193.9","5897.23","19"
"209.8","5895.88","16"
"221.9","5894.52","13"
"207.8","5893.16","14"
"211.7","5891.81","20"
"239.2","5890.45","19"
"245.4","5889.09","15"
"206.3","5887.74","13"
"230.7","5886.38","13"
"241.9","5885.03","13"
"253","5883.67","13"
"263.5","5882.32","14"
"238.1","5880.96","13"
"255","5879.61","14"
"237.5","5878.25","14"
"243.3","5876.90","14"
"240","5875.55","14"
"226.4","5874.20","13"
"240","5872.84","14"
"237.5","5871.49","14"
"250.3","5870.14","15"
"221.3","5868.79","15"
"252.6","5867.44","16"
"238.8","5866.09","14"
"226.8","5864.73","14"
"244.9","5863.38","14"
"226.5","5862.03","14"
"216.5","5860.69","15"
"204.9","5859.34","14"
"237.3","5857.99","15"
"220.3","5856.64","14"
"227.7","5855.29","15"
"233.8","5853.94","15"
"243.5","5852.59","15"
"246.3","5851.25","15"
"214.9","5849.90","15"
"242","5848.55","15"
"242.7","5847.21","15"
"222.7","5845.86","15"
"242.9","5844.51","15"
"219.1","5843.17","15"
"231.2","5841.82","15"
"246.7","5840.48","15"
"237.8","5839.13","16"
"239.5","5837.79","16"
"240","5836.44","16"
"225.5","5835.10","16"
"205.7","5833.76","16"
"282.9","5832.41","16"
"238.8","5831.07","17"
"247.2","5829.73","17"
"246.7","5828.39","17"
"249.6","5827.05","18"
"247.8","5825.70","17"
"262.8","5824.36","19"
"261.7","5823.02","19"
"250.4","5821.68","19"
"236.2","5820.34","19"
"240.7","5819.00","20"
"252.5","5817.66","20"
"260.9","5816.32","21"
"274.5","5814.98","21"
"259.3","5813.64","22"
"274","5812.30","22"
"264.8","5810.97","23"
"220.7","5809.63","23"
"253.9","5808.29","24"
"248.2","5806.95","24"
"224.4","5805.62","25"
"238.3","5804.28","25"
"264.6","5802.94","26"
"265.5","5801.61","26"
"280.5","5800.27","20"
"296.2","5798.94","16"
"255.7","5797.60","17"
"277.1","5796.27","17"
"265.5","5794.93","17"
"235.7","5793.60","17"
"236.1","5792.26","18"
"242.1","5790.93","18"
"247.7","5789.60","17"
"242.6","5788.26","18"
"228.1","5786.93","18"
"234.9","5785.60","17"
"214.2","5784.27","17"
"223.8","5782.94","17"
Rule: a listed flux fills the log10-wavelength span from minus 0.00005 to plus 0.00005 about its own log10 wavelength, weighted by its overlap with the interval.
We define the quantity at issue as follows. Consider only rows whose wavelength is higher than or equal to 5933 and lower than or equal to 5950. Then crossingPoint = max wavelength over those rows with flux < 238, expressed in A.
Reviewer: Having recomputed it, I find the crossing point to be 5947.69 A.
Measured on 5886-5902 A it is 5901.31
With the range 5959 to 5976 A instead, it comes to 5975.14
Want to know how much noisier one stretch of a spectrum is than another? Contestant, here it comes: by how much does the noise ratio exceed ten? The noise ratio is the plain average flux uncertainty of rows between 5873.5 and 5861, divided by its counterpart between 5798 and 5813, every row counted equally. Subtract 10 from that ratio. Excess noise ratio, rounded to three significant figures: -9.37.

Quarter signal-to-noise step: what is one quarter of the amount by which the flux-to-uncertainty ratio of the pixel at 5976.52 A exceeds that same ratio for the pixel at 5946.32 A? 0.3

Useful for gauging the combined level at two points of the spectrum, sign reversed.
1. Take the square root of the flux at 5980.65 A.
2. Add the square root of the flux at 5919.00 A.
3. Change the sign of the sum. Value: -29.94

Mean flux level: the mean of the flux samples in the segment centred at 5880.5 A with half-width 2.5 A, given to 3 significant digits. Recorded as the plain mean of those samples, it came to 249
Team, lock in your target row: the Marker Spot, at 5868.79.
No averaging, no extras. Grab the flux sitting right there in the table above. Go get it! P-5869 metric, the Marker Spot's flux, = 221.3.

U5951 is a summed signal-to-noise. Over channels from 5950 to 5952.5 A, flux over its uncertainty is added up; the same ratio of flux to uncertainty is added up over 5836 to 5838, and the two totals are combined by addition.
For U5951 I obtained 67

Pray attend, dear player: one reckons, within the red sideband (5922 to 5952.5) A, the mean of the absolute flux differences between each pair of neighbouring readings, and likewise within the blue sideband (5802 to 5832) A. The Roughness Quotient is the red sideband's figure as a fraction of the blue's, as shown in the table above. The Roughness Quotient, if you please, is 1.24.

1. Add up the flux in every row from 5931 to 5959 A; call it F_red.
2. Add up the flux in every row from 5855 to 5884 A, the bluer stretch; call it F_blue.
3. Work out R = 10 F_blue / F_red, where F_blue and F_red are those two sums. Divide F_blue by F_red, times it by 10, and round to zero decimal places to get 11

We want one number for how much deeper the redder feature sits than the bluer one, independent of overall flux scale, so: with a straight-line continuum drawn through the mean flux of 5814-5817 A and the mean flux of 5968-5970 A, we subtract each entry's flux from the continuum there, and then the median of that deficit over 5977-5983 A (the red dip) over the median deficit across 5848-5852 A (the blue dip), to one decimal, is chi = 0.0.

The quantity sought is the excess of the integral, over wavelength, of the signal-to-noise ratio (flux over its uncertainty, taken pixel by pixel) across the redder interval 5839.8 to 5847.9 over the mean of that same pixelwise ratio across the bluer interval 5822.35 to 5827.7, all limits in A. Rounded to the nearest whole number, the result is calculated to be 112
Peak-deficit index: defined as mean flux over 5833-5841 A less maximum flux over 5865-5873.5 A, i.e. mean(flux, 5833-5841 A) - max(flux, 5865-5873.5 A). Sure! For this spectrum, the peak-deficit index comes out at -20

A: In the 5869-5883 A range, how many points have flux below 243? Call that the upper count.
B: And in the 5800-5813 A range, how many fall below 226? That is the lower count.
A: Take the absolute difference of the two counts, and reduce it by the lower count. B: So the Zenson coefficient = 2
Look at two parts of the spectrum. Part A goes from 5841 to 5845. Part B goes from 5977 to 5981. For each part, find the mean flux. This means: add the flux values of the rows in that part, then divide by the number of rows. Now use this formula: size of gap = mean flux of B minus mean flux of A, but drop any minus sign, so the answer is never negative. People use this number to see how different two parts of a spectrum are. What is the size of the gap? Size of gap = 3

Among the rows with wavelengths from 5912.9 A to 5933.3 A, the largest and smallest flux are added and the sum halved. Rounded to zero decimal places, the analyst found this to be 225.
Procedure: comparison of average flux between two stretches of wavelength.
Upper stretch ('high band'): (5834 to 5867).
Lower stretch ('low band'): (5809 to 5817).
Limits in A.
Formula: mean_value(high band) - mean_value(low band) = -27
